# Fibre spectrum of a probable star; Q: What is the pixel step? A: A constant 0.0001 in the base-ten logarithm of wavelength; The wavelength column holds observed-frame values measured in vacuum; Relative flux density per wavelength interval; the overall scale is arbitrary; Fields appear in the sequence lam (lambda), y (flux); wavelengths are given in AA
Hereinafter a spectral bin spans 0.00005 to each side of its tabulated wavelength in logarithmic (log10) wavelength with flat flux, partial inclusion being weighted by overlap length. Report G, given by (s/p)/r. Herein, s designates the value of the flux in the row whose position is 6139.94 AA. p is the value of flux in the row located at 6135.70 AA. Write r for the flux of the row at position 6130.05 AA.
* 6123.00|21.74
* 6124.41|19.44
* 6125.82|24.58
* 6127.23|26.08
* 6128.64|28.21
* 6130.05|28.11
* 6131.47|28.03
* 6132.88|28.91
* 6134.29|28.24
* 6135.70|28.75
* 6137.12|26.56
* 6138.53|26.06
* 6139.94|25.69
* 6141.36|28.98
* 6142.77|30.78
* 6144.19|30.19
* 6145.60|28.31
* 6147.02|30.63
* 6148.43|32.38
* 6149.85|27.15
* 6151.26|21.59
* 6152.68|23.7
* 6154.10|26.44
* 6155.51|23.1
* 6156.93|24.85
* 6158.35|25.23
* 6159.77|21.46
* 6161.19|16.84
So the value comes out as 0.032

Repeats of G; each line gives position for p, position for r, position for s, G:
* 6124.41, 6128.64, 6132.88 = 0.053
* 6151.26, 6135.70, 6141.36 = 0.047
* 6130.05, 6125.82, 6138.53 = 0.038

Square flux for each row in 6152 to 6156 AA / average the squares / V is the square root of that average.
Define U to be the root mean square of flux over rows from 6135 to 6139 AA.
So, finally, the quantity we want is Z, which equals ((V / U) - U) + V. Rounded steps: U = 27.1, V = 24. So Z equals -2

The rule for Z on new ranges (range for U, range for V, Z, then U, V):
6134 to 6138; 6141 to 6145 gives 3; 27.9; 30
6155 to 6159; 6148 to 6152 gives 4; 24.4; 27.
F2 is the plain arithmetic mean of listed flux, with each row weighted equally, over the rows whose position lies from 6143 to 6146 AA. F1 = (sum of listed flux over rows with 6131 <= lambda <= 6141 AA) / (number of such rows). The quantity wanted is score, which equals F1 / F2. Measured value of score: 0.94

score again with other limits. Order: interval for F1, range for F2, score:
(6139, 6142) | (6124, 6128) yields 1.17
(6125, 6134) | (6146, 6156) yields 1.03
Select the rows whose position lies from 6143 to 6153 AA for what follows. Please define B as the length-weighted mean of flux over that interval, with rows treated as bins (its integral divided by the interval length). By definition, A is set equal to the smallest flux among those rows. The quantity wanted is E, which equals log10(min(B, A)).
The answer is 1.33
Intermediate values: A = 21.59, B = 28.0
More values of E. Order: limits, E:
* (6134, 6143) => 1.41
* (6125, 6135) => 1.39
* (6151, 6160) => 1.33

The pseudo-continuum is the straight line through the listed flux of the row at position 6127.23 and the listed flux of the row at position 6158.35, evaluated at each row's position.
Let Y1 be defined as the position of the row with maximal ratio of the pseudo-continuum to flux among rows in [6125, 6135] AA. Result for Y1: 6125.82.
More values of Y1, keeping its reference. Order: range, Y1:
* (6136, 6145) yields 6139.94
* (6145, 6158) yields 6151.26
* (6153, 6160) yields 6159.77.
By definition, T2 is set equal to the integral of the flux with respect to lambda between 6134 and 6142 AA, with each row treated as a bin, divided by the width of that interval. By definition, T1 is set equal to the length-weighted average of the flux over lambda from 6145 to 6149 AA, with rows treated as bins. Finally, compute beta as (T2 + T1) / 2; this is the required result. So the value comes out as 28.9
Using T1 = 30.4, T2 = 27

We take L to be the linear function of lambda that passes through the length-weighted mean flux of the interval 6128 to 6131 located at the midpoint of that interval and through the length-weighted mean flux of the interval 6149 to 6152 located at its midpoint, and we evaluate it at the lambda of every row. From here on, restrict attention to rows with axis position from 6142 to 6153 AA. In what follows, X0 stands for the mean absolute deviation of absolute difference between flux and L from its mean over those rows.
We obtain 1.6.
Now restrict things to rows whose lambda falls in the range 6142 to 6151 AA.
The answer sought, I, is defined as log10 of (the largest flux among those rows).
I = 1.51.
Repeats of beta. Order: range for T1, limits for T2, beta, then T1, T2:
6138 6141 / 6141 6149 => 28.2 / 26.2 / 30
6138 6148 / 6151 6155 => 26.5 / 28.8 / 24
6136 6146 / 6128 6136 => 28.2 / 28.1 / 28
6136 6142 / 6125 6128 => 26.0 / 26.9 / 25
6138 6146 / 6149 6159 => 26.5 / 28.4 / 25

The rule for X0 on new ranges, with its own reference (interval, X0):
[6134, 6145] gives 1.5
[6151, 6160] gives 0.7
